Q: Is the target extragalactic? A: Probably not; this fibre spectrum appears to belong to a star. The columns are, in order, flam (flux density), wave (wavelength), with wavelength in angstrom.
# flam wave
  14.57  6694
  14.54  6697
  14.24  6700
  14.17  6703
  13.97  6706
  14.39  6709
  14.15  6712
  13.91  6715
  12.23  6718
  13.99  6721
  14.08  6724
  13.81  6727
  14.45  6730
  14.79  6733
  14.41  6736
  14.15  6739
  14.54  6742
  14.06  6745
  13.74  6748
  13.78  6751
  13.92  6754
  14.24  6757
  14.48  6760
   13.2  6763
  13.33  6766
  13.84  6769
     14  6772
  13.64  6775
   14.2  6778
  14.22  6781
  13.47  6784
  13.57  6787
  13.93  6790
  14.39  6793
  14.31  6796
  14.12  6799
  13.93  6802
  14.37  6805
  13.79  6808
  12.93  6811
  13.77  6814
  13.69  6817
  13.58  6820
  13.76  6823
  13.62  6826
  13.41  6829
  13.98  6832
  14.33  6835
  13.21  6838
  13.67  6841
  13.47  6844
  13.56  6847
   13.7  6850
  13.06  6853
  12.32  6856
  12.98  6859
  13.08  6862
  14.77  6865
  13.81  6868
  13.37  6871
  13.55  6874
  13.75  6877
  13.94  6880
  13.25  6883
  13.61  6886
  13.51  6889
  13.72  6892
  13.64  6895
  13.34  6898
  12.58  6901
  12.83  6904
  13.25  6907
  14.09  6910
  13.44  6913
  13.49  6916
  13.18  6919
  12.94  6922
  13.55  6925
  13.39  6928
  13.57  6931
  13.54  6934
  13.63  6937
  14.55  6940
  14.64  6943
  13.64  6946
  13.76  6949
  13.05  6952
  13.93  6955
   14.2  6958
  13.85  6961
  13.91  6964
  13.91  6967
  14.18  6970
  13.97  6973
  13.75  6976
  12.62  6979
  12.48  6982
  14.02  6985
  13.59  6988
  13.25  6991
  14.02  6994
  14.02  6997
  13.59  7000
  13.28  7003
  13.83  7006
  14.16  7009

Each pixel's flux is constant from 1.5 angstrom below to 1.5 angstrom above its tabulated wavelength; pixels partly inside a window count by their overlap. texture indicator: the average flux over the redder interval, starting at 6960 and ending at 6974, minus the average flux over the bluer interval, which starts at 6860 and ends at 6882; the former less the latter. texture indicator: 0.2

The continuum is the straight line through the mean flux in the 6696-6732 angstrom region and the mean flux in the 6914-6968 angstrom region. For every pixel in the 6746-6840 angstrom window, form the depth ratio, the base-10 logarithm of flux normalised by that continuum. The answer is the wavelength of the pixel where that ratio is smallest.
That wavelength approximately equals 6811 angstrom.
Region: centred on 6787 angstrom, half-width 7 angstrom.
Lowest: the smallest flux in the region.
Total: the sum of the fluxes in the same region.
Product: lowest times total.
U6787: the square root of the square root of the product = 5.53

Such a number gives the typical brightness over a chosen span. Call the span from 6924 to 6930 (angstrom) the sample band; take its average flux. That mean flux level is 13.47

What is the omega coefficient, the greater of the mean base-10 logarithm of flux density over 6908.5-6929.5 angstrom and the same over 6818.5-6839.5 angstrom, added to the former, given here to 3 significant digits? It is 2.26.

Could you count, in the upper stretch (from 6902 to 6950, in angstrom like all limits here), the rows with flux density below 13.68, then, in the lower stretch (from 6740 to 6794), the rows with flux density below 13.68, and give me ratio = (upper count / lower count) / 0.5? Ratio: 5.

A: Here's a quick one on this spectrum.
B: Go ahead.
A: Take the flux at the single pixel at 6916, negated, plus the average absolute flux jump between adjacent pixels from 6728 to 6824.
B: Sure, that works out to -13.1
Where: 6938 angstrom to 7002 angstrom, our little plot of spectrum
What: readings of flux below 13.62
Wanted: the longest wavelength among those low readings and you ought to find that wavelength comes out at 7000 angstrom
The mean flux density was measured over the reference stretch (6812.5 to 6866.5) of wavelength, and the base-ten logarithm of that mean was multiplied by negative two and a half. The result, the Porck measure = -2.83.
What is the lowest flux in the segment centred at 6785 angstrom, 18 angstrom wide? 13.47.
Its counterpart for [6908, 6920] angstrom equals 13.18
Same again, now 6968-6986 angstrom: 12.48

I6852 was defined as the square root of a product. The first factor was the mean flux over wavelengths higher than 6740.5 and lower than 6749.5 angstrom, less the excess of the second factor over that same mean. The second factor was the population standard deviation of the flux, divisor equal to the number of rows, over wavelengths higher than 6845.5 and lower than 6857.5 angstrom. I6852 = 3.87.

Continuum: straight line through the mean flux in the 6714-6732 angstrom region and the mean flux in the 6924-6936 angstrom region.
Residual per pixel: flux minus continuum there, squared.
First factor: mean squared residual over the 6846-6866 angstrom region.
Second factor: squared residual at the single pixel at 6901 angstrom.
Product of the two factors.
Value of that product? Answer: 0.53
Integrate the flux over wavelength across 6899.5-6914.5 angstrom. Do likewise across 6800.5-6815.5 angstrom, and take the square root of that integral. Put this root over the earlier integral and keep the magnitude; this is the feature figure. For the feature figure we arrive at 0.0723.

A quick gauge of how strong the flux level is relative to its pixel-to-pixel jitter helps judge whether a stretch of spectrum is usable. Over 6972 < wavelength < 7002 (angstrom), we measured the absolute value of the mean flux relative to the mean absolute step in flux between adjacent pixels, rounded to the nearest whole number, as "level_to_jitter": 24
